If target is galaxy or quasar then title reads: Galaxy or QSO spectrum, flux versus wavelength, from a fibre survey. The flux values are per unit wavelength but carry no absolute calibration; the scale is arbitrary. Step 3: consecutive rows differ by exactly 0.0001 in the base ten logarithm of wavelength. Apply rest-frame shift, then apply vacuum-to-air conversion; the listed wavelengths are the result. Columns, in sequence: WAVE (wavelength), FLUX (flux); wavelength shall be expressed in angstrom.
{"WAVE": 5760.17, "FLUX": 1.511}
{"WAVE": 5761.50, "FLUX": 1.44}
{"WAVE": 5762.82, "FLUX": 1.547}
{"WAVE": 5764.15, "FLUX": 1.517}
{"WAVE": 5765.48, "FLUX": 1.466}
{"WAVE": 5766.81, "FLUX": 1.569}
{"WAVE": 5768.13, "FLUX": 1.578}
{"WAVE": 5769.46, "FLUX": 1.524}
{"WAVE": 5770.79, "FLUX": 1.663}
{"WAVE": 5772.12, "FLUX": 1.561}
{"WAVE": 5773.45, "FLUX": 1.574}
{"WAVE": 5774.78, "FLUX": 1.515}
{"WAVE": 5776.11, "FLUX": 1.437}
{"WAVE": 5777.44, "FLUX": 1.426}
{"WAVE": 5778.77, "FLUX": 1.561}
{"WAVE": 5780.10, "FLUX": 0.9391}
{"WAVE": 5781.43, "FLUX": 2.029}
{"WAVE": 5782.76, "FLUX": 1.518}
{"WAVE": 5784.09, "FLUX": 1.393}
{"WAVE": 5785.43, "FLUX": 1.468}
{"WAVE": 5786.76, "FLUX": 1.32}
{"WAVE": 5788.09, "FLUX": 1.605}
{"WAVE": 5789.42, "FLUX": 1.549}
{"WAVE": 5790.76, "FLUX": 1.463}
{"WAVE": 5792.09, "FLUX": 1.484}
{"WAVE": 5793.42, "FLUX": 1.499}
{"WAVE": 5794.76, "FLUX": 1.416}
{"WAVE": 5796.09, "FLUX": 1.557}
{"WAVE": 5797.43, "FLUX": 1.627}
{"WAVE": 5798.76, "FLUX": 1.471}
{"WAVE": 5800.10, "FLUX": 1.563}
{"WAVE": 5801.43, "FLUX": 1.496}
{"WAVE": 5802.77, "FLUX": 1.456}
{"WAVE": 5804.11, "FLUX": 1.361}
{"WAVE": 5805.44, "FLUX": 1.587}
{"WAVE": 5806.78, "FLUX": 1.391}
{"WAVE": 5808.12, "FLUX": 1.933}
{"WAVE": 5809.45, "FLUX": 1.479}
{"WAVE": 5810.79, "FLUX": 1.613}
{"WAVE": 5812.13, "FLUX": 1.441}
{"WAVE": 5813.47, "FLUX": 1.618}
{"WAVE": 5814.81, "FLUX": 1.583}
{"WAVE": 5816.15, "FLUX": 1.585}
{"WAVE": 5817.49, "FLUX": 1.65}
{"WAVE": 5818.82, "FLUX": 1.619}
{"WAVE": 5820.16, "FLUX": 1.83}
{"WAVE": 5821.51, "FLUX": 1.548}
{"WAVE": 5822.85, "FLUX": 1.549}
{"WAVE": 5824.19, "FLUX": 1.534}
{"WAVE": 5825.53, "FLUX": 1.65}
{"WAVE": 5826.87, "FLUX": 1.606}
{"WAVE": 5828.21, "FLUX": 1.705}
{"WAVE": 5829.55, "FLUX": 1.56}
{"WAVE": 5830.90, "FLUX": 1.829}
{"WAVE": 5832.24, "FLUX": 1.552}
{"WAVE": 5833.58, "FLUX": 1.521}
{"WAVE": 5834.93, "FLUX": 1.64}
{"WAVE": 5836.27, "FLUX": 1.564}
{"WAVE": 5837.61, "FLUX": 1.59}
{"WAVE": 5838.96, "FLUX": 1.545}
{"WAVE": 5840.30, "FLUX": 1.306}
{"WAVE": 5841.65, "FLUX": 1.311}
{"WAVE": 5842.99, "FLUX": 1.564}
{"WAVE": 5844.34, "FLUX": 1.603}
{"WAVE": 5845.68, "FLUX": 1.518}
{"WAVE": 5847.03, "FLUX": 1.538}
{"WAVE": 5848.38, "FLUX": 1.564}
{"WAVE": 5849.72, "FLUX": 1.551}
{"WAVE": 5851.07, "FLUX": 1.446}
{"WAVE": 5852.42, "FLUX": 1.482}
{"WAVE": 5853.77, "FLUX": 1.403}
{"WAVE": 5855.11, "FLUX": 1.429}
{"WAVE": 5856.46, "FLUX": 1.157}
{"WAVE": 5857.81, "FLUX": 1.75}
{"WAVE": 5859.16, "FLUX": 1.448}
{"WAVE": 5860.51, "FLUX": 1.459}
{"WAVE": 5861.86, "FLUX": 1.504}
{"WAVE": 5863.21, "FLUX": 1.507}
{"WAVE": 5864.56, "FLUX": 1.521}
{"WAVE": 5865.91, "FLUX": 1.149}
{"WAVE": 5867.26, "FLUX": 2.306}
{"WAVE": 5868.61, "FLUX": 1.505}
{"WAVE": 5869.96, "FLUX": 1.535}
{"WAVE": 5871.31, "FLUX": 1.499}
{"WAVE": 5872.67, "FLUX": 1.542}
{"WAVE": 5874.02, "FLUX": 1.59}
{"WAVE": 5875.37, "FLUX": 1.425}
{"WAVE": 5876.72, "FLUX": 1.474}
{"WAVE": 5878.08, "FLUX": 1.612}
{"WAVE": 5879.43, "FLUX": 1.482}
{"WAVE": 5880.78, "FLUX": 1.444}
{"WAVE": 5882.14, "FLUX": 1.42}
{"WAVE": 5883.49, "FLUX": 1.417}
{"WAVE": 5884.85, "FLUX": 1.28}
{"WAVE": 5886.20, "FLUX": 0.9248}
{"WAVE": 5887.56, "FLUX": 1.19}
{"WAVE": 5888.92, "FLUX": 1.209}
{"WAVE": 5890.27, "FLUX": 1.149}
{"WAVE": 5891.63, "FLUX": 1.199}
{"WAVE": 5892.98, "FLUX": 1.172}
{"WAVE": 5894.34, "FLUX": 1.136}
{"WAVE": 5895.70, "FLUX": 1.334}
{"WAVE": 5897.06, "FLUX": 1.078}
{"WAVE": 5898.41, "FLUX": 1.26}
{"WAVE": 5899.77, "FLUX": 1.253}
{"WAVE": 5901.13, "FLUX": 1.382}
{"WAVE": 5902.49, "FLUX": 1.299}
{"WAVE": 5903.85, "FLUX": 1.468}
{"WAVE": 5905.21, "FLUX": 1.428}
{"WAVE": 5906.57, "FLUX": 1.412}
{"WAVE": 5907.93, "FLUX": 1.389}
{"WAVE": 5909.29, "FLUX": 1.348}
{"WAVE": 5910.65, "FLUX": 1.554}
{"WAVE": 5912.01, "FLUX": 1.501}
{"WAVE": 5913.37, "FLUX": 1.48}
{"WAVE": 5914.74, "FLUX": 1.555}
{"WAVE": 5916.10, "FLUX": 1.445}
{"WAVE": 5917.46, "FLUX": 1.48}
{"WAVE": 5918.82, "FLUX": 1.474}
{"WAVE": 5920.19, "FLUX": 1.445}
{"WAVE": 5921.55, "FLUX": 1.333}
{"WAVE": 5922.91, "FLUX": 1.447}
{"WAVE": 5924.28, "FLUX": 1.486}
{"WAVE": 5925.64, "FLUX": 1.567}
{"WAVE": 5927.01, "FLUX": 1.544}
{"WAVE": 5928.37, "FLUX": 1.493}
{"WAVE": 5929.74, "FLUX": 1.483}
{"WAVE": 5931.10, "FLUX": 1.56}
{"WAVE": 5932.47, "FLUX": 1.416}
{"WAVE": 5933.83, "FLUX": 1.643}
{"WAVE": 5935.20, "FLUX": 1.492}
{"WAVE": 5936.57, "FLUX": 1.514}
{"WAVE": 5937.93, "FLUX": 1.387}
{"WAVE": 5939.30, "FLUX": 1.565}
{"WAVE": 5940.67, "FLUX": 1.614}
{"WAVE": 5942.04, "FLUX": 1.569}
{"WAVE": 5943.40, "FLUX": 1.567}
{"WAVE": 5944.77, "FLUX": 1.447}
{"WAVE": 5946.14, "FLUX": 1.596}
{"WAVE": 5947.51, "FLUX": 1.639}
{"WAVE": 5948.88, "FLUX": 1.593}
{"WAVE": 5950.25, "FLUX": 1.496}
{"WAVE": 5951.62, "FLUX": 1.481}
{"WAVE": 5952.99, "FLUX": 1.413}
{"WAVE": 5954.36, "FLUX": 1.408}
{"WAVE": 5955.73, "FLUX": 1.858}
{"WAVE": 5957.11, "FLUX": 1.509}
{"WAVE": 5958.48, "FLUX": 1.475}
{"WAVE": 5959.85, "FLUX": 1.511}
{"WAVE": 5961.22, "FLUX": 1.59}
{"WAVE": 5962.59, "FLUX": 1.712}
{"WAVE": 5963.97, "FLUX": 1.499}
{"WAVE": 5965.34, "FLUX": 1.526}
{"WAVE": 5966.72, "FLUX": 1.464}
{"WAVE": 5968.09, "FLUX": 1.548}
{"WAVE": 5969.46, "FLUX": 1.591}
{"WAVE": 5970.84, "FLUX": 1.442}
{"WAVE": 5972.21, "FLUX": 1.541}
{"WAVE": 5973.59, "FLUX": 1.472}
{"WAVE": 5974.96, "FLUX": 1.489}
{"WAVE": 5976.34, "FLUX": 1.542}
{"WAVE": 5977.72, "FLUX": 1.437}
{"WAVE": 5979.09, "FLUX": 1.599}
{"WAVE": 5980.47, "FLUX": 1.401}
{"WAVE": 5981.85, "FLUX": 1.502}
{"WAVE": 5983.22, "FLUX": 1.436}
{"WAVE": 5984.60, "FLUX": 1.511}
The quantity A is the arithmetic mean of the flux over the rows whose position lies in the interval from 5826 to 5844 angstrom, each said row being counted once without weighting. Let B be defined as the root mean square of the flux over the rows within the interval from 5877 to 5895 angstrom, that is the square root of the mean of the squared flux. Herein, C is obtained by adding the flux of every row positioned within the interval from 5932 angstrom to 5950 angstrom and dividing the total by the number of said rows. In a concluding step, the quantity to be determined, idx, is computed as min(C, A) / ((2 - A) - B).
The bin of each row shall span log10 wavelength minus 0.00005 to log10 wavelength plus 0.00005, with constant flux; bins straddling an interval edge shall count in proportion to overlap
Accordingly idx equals -1.81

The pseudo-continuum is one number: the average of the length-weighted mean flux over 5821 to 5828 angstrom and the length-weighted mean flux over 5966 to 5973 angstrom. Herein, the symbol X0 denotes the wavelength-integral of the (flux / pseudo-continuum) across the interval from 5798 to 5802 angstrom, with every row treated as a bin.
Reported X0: 4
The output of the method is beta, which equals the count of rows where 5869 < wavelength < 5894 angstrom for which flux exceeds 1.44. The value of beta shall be 8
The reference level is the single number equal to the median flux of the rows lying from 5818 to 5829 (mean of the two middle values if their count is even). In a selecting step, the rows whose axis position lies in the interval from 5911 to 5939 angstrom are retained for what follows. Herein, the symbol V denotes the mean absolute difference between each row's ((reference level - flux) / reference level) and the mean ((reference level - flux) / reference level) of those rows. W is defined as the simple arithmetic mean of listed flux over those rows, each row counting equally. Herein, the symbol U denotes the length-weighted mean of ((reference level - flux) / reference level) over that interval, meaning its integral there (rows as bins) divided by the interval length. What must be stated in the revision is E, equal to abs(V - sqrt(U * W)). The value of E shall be 0.31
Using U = 0.077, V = 0.030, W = 1.49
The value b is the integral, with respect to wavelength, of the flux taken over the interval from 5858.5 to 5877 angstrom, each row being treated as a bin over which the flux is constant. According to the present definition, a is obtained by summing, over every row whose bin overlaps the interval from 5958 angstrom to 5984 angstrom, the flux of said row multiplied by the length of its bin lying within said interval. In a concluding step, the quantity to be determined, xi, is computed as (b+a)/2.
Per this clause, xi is 34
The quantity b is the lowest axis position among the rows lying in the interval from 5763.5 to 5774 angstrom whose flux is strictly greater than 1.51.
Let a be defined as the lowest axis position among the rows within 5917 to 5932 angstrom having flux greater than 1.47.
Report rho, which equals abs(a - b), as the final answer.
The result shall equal 153.3 angstrom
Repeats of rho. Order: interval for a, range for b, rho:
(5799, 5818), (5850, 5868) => 57.7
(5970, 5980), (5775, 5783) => 193.4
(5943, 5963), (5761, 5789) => 180.6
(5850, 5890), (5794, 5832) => 56.3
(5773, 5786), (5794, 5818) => 22.6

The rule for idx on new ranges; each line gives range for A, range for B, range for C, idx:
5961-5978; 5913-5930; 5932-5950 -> -1.52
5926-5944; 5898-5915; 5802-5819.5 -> -1.62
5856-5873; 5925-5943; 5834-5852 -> -1.44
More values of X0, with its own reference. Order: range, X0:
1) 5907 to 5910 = 3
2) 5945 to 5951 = 6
